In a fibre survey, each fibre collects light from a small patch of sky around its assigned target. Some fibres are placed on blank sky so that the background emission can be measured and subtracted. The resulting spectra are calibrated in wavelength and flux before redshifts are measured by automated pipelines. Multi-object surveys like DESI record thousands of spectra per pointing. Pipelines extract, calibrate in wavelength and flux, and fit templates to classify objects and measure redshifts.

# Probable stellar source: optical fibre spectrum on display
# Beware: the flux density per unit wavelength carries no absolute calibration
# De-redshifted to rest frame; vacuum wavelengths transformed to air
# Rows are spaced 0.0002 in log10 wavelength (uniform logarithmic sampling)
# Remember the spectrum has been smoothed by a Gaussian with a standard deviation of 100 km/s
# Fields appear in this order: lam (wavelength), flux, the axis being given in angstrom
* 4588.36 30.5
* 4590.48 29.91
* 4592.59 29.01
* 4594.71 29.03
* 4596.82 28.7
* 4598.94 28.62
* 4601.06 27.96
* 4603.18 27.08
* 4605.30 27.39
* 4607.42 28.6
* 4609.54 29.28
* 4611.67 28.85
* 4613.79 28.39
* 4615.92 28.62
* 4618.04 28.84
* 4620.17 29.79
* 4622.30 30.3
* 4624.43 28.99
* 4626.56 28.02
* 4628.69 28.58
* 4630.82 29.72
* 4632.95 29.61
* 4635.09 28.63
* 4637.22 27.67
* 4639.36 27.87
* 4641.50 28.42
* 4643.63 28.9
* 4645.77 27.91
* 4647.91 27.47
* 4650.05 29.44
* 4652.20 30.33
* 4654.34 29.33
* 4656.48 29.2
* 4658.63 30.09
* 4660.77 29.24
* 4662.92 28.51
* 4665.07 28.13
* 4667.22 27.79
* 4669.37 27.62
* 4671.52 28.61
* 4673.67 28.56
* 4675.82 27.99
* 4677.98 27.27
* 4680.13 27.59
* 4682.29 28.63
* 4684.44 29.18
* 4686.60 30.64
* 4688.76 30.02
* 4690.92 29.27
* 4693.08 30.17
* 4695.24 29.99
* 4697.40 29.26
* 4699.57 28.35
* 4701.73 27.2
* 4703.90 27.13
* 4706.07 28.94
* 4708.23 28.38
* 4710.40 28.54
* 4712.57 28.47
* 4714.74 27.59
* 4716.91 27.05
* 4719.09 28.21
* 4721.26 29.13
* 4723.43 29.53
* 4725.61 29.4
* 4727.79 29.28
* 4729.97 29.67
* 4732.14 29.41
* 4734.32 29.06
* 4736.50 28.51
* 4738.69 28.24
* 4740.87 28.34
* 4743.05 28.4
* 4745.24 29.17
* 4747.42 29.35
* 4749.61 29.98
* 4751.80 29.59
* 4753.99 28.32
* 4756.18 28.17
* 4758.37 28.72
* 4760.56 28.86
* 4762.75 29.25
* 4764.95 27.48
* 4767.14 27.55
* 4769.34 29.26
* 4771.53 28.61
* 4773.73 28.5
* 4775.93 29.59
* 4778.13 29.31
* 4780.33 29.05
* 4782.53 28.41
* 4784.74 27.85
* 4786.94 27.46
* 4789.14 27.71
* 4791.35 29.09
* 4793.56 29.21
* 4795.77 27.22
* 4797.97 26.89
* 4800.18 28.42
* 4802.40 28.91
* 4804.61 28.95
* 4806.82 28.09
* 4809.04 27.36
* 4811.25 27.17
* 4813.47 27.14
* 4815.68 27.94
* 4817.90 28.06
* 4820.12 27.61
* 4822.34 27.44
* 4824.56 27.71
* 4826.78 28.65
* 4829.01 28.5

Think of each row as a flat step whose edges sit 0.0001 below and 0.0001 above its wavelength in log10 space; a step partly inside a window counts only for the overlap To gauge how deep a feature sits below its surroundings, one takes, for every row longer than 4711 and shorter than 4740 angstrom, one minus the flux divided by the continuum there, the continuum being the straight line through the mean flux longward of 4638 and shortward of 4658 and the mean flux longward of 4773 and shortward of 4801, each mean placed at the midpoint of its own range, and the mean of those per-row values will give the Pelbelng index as -0.007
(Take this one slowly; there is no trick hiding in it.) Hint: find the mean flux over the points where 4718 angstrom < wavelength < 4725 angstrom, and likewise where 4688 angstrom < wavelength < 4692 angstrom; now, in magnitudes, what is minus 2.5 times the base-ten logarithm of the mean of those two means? -3.67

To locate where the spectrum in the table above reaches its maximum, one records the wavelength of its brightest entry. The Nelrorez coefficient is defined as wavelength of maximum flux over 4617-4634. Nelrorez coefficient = 4622.30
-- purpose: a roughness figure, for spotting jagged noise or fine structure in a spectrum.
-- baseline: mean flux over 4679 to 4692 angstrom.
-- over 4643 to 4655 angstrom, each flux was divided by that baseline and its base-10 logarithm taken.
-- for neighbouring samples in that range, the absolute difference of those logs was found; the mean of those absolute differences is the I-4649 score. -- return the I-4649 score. 0.016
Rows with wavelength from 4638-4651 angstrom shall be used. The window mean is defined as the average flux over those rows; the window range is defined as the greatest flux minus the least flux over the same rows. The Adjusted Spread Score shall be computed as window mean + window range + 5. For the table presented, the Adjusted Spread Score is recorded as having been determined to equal 35.3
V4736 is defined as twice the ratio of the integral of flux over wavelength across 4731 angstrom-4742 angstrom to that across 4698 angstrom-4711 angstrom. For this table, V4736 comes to 1.7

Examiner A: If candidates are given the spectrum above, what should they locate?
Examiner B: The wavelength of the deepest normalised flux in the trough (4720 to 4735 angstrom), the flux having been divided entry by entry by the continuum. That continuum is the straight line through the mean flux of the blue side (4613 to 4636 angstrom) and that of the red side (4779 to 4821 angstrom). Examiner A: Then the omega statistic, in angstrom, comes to 4721.26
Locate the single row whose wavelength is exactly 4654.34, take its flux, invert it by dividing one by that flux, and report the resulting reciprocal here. 0.0341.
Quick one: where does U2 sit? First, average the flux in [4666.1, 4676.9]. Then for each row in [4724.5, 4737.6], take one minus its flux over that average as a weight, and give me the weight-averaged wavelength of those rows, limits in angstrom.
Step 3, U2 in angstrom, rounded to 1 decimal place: 4730.2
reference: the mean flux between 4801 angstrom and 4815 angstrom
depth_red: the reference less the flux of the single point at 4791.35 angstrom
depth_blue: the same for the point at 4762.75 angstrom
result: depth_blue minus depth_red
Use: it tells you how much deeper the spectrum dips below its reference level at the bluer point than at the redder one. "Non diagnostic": -0.2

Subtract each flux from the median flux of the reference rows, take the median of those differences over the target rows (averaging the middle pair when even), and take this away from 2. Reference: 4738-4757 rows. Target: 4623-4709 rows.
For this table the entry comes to 2.22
